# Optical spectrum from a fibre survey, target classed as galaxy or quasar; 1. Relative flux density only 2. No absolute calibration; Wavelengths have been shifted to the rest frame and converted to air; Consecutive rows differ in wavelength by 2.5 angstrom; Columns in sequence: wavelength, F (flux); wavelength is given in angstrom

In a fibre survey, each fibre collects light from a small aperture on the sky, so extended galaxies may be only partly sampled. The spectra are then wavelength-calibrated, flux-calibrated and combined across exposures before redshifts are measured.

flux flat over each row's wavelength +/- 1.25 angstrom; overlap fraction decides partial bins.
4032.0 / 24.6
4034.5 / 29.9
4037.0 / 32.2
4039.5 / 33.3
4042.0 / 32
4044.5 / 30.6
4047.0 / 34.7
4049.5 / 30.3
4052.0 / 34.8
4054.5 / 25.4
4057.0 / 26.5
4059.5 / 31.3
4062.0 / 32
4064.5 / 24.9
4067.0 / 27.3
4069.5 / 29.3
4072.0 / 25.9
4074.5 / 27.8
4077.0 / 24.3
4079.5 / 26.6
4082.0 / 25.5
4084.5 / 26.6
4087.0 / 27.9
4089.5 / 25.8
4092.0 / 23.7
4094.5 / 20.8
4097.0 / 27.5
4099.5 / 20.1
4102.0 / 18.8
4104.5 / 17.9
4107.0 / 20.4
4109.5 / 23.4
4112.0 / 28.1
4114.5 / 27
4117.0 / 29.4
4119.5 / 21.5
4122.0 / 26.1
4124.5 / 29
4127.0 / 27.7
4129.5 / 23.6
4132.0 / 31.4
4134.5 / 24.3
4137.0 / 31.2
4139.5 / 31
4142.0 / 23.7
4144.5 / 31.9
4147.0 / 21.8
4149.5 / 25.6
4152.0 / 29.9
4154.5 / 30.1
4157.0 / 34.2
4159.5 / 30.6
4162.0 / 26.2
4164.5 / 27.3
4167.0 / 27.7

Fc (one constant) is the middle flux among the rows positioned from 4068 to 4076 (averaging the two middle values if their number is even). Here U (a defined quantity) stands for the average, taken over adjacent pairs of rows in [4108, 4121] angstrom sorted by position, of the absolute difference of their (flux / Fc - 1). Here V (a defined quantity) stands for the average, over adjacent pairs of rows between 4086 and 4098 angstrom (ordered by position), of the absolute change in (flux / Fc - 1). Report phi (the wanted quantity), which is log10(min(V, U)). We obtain -0.91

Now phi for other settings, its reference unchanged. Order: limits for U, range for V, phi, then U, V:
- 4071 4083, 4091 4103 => -1.10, 0.08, 0.165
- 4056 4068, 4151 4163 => -0.96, 0.13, 0.111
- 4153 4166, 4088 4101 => -0.93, 0.12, 0.172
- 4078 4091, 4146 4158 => -1.30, 0.05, 0.112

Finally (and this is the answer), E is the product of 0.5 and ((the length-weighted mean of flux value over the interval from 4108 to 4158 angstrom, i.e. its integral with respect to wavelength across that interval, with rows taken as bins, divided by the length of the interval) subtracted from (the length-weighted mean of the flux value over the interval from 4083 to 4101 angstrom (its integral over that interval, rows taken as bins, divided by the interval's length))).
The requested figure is -1.5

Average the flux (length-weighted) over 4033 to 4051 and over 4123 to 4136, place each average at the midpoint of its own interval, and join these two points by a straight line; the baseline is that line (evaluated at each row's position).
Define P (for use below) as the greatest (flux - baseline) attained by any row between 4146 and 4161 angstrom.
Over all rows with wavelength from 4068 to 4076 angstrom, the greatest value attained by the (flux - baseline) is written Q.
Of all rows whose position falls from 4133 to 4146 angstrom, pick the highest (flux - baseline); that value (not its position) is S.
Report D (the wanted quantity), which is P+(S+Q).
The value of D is 12.7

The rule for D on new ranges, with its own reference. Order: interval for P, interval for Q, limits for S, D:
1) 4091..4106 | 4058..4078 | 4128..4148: 5.2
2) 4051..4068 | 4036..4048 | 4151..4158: 15.1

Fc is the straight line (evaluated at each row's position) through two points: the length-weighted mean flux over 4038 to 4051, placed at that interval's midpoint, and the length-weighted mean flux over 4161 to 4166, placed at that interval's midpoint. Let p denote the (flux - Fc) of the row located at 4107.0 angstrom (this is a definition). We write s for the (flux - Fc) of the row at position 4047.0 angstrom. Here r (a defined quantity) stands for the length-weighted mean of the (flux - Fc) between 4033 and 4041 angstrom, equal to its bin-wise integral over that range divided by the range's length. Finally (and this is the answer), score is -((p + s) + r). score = 7.4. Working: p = -9.0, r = -1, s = 2.6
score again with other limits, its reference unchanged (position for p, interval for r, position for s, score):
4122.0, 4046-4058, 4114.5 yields 6.2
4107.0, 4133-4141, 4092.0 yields 14.6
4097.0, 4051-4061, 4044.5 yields 6.3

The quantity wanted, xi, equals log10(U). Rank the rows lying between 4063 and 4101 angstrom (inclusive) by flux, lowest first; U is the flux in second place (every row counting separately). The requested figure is 1.32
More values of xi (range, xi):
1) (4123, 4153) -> 1.37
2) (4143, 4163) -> 1.41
